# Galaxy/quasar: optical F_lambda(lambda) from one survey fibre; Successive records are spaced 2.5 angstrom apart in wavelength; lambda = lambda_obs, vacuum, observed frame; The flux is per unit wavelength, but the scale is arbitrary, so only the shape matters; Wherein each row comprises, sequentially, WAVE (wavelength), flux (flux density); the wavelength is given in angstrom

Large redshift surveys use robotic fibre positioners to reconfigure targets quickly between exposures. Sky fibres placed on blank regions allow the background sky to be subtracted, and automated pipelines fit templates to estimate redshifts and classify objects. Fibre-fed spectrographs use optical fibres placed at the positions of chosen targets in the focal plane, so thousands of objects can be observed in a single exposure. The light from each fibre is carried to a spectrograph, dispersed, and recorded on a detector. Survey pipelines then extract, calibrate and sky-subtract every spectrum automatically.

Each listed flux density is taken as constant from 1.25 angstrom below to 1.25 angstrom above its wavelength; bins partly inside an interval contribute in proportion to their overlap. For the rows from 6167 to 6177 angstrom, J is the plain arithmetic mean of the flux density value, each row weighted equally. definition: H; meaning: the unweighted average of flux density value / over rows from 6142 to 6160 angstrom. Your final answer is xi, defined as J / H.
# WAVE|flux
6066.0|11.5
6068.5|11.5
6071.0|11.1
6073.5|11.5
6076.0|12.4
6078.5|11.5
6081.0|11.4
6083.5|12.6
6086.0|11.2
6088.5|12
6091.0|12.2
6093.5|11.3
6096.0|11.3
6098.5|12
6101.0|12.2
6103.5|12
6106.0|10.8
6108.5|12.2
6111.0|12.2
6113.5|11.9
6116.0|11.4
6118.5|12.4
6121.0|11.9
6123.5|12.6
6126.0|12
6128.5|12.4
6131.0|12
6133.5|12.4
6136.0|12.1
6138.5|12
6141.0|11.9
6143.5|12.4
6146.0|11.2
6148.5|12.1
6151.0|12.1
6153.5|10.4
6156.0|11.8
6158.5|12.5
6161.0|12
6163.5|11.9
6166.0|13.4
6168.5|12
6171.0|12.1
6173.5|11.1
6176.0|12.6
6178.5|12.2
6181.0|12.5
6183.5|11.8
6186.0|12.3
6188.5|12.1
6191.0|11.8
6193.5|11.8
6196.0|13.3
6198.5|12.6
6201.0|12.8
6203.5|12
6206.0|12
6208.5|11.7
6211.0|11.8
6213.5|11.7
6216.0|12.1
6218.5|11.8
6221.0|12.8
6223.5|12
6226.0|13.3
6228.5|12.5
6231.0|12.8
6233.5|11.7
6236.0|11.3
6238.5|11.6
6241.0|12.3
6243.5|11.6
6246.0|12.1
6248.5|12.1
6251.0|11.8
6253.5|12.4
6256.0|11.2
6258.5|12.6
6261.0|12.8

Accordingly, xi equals 1.014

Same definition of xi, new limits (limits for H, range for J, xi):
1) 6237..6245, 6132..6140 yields 1.028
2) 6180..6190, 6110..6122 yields 0.982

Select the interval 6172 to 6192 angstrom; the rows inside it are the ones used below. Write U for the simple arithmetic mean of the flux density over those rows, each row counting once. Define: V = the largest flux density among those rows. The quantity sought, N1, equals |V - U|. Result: 0.55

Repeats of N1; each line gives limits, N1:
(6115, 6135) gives 0.46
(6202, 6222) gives 0.81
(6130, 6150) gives 0.39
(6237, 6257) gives 0.51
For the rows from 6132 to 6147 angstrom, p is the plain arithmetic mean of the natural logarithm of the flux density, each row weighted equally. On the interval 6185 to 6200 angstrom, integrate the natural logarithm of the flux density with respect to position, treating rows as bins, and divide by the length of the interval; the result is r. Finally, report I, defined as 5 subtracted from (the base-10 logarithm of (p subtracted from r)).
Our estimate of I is -6.58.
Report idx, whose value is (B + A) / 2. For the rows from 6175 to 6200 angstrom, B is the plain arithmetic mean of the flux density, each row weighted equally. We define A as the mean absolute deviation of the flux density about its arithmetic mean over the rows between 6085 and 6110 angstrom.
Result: 6.38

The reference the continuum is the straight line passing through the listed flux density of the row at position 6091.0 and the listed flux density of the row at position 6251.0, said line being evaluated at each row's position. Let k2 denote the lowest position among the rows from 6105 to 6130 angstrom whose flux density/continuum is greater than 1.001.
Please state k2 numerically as 6108.5 angstrom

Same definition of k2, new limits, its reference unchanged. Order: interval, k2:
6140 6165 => 6143.5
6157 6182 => 6158.5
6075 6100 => 6076.0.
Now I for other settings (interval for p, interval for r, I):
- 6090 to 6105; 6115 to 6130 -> -6.61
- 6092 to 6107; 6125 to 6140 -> -6.33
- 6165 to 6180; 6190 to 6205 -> -6.88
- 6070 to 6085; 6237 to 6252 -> -6.85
